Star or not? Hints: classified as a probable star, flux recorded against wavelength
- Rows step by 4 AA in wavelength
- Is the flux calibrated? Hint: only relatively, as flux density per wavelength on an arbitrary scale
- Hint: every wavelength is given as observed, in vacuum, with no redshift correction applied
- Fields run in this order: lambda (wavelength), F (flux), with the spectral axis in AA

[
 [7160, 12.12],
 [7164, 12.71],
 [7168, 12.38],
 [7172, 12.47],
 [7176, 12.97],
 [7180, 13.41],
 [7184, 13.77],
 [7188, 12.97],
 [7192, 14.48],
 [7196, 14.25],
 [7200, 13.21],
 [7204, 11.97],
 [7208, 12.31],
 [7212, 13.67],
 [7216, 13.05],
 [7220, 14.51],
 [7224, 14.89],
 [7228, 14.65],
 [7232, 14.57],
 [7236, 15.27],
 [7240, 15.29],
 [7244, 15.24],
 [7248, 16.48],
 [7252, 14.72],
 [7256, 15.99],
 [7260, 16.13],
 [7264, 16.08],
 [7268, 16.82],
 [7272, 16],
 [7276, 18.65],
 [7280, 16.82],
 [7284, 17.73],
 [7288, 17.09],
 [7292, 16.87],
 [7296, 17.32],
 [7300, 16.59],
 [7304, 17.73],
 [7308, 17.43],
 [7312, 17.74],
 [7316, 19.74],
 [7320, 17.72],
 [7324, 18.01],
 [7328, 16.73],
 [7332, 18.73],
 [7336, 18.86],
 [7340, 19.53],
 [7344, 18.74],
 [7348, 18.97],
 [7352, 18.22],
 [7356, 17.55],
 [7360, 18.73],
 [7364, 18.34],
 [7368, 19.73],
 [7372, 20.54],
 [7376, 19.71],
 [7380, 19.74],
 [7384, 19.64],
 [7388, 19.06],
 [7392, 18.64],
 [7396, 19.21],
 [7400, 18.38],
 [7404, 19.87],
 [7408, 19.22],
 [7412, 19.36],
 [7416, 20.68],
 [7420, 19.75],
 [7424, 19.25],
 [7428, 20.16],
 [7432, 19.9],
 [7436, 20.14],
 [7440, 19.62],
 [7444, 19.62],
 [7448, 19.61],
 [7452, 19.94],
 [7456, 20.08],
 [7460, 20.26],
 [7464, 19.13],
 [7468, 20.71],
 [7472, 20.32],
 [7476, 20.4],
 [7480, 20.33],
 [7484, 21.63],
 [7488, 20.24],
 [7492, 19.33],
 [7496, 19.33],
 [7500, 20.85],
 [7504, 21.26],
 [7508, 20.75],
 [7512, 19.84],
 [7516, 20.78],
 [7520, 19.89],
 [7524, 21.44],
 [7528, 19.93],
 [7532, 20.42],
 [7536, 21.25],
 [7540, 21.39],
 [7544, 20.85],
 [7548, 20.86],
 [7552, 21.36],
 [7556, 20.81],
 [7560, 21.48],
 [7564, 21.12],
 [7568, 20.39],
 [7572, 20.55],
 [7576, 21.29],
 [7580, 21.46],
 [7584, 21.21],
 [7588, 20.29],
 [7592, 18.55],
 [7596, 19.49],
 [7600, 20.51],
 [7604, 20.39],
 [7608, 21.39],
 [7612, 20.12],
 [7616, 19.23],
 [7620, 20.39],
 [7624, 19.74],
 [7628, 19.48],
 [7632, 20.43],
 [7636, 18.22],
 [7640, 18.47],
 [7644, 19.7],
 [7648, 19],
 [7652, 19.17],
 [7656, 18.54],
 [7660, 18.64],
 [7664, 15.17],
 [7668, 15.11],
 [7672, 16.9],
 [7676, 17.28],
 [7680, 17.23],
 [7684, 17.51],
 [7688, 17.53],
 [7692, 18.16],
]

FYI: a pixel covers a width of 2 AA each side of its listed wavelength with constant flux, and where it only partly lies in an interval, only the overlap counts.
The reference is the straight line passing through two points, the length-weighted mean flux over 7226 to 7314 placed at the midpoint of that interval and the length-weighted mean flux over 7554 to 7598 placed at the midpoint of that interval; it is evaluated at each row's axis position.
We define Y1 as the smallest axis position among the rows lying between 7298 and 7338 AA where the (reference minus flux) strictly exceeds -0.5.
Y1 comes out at 7300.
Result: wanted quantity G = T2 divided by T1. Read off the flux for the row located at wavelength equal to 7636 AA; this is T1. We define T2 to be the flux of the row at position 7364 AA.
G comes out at 1.01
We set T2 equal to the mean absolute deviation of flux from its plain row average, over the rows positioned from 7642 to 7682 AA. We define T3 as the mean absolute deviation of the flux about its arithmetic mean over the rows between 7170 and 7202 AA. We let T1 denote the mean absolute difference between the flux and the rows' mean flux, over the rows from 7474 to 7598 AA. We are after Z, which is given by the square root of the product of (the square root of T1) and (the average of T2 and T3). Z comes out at 0.86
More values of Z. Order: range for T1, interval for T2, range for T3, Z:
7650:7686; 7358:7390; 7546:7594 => 0.75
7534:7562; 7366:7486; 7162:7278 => 0.67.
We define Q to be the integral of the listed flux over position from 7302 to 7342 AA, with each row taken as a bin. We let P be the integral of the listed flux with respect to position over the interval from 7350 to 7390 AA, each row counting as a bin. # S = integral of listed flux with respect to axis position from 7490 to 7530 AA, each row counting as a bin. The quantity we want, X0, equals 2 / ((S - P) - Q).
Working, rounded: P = 765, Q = 729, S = 814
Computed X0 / -0.0029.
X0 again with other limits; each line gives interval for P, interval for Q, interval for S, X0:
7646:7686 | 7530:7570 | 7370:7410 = -0.0026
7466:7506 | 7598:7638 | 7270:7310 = -0.0022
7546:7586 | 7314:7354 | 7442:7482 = -0.0026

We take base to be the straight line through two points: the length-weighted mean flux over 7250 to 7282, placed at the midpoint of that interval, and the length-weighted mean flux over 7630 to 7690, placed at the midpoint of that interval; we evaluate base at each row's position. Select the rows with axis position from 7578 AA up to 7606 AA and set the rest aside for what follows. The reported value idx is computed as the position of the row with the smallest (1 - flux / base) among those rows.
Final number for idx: 7580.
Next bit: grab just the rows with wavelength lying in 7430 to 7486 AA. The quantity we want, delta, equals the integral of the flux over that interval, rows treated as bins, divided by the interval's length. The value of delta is 20.1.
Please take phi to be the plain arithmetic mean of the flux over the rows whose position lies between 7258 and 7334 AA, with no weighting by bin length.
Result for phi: 17.4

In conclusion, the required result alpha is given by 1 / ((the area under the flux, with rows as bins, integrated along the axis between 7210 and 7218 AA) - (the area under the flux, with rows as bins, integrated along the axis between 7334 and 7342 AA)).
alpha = -0.02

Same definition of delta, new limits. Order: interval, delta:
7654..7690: 17.1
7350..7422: 19.2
